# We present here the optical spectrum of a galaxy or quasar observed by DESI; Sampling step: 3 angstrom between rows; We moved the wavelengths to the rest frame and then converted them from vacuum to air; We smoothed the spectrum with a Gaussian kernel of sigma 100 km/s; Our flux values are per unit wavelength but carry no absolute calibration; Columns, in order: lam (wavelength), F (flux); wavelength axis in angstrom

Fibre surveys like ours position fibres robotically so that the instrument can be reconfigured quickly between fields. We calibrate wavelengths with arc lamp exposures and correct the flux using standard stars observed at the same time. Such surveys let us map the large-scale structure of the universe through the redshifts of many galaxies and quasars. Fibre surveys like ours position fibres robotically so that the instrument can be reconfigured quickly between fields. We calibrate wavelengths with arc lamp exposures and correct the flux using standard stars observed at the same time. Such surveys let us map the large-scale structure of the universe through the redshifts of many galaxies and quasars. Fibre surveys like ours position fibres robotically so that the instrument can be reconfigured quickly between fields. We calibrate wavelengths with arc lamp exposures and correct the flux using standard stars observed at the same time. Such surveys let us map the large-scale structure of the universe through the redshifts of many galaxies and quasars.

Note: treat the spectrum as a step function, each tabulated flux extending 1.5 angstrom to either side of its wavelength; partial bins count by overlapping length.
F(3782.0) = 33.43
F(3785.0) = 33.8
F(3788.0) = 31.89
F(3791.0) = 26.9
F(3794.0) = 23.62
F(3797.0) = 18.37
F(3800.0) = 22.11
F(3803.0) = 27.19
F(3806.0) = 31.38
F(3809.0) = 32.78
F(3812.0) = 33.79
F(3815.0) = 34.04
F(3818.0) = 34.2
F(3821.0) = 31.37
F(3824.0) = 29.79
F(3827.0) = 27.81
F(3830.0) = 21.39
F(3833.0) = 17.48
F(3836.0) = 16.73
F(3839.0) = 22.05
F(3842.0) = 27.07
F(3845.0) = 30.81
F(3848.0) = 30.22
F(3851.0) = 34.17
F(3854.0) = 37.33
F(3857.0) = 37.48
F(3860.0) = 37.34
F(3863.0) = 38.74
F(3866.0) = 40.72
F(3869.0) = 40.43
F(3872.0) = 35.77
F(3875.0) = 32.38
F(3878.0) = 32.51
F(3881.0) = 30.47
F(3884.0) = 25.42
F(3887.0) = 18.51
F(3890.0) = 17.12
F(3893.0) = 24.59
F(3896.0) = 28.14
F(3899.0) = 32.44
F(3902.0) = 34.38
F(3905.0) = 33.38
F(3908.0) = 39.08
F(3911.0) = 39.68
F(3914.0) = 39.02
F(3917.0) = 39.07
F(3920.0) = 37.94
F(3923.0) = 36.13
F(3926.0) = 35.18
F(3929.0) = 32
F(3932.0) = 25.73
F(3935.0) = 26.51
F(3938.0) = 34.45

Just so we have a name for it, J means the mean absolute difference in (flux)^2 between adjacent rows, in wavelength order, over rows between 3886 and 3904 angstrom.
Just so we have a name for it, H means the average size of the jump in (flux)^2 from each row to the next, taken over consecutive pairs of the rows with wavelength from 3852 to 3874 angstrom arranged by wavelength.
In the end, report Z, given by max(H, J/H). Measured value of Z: 111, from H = 111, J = 188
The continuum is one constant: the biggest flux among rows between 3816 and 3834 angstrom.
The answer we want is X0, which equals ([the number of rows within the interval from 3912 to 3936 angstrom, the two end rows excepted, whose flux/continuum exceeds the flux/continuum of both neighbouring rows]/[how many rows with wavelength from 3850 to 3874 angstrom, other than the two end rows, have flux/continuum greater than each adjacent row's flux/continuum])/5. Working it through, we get 0.10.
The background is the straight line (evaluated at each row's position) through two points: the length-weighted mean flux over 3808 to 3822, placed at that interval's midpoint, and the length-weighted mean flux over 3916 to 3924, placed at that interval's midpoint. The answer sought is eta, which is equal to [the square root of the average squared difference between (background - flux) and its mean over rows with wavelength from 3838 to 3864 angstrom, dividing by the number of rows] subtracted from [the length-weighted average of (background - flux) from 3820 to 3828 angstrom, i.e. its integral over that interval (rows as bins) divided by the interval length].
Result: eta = -1.0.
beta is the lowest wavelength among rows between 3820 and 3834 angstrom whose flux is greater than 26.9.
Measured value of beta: 3821.0 angstrom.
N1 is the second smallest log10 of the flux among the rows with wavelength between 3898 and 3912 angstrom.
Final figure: 1.52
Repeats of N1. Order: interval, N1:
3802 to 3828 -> 1.44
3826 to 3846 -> 1.24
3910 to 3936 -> 1.42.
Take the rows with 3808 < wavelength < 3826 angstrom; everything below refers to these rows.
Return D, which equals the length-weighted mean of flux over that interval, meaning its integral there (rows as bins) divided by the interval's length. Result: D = 32.5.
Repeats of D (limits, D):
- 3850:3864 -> 37.1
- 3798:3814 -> 29.2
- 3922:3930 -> 34.5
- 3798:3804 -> 23.9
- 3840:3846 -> 28.2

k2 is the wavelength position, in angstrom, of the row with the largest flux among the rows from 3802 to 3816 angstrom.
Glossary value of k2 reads 3815.0 angstrom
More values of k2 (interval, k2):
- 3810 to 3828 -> 3818.0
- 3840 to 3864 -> 3863.0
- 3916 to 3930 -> 3917.0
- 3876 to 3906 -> 3902.0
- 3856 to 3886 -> 3866.0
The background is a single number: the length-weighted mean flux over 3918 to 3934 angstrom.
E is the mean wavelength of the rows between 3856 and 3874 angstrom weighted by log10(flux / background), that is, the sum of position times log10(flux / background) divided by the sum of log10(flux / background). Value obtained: 3864.6 angstrom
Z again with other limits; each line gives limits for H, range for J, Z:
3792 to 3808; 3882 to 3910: 217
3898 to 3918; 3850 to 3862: 119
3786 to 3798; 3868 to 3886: 227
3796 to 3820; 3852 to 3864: 119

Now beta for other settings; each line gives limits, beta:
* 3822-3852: 3824.0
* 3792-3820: 3803.0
